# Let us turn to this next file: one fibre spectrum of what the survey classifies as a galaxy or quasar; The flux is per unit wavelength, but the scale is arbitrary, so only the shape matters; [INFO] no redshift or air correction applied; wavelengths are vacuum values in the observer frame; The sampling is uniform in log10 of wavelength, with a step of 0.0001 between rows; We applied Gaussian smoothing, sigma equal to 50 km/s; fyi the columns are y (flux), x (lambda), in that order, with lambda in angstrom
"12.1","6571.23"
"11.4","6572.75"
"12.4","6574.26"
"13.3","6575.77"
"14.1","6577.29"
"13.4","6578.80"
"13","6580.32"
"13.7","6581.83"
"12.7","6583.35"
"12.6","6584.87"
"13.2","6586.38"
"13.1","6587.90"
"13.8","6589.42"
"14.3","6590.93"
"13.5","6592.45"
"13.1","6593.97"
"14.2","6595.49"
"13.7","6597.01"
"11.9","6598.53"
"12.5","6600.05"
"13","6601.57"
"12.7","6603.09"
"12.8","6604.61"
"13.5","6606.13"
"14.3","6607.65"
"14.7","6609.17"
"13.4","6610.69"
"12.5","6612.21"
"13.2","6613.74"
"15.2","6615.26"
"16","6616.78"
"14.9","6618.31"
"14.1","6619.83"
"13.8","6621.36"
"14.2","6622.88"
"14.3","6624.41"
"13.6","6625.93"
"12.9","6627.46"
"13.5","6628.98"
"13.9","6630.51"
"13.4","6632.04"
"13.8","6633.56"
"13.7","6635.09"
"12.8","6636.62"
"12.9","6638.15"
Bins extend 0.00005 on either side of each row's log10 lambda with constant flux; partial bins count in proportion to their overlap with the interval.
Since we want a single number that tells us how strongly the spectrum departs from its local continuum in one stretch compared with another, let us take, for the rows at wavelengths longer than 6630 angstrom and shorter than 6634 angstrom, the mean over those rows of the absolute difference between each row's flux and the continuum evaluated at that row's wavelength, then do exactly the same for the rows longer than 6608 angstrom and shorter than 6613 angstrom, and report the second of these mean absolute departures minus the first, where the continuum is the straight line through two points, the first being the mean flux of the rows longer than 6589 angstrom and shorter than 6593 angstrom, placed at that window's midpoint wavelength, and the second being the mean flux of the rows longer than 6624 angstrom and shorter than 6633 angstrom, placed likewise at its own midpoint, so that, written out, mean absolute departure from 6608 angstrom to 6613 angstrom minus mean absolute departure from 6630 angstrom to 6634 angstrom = 0.6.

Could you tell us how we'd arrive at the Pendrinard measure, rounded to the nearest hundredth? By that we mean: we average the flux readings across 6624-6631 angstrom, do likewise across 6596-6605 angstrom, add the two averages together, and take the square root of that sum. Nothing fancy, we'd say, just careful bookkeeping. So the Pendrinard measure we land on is 5.14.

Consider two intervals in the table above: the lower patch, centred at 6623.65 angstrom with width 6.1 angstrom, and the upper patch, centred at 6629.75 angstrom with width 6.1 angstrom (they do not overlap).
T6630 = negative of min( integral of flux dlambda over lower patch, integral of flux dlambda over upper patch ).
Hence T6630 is -82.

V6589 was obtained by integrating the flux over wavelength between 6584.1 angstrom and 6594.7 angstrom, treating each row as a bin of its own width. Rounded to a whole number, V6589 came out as 142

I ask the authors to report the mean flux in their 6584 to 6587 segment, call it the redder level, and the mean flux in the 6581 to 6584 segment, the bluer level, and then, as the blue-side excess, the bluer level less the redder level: 0.3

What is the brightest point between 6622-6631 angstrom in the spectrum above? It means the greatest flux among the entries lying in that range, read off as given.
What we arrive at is 14.3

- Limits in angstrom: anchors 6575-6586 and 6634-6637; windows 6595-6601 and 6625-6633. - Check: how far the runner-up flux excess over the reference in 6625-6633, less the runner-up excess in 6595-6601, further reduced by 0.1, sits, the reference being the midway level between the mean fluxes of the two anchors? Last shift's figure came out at -0.2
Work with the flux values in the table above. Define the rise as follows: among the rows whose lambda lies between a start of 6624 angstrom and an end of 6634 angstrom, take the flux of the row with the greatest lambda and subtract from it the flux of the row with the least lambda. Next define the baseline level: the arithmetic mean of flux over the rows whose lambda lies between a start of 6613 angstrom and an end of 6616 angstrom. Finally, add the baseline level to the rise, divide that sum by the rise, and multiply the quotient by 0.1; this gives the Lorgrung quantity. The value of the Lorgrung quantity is -2.7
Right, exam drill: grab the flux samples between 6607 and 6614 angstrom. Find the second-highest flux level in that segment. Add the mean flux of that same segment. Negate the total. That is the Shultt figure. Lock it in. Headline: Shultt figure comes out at -27.9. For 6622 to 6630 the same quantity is -27.9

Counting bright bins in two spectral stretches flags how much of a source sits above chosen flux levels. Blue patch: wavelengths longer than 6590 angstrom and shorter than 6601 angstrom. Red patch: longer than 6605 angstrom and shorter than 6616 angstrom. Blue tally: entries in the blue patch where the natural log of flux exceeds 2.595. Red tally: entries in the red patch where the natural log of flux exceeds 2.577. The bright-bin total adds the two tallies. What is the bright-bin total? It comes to 10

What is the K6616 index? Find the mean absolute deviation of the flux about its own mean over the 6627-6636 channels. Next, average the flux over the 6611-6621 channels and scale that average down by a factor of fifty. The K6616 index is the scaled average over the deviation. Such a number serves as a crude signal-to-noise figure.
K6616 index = 1.1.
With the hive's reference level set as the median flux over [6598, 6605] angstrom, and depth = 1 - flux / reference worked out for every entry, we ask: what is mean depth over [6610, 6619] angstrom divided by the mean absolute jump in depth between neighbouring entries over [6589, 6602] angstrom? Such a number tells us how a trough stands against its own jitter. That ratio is -1.94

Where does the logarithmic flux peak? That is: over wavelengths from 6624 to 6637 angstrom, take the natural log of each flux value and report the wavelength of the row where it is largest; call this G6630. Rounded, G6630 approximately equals 6624.41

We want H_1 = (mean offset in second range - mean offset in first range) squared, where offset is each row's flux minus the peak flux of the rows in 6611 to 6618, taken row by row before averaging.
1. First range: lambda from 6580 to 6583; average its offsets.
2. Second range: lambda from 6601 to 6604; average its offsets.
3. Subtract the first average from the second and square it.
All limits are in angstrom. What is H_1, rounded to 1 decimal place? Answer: 0.2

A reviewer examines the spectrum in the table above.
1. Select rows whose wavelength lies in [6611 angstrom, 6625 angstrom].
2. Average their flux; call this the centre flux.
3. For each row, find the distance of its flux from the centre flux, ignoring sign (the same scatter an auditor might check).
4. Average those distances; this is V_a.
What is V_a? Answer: 0.76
